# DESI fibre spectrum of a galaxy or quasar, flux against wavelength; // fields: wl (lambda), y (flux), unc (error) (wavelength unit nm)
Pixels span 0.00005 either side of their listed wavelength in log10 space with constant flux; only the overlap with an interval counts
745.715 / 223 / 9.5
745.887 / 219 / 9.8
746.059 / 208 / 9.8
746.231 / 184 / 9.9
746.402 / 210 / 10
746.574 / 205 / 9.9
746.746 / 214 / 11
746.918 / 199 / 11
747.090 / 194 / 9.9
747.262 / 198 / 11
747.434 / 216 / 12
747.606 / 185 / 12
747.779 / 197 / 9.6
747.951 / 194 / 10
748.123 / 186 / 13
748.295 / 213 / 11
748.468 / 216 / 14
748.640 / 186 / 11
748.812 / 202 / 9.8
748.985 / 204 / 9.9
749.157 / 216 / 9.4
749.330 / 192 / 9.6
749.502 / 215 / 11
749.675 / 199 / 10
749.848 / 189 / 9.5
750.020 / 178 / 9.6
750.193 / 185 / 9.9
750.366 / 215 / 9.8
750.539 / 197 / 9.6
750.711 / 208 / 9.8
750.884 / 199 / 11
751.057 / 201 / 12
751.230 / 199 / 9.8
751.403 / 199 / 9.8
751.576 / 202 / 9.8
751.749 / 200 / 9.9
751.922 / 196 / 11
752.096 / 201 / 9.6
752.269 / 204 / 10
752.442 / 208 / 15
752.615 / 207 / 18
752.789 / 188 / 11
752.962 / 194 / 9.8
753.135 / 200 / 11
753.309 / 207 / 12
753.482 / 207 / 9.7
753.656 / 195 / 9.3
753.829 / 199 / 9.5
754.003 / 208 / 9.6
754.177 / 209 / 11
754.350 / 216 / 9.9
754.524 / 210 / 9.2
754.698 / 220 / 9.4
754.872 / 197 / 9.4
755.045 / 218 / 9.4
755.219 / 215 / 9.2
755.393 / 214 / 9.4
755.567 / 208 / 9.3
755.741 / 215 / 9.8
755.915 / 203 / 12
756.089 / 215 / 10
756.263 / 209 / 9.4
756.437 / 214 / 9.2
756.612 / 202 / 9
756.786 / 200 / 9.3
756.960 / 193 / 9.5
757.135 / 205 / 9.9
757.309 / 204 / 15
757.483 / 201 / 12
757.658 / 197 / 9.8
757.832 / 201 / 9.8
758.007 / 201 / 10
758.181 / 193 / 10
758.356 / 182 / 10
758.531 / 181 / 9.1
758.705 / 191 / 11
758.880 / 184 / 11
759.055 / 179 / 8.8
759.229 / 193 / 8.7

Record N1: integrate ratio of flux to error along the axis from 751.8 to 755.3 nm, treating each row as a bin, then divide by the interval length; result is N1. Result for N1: 19.8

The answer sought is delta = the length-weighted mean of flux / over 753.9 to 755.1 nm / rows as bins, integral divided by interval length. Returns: 211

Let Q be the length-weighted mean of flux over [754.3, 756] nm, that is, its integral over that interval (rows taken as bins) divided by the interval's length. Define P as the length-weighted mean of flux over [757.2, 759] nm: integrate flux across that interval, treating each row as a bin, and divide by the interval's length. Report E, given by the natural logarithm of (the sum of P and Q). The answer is 6.00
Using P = 193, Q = 211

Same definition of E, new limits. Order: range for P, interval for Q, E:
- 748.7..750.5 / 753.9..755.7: 6.02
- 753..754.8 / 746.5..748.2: 6.00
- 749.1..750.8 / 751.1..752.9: 5.99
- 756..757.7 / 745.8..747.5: 6.01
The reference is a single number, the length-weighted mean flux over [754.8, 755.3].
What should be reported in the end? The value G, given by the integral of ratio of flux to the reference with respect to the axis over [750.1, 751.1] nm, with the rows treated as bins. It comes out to 0.95 nm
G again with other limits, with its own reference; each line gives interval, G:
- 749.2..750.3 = 1.01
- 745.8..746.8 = 0.98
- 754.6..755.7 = 1.11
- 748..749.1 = 1.05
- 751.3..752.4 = 1.05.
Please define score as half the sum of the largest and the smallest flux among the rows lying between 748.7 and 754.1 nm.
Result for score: 197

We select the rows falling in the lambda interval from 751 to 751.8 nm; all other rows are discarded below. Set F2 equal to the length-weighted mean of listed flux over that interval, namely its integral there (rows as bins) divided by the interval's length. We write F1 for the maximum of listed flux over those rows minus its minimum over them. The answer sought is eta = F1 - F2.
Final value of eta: -197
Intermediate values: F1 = 3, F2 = 200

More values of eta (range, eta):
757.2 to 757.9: -194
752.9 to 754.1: -188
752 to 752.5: -197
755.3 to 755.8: -205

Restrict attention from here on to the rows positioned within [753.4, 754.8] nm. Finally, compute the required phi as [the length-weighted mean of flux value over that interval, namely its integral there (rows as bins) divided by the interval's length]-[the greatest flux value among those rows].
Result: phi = -12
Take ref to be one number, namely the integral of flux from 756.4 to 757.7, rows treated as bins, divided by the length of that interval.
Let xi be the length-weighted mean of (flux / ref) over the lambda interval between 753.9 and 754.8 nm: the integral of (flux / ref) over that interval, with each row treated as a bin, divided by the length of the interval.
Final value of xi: 1.05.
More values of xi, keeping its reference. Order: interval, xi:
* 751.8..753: 0.99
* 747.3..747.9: 0.99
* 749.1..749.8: 1.01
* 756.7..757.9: 0.99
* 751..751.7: 0.99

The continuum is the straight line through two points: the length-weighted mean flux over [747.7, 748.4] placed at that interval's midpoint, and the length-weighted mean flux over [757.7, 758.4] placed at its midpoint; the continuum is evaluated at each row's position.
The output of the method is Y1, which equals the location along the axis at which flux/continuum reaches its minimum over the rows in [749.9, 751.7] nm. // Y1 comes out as 750.020 nm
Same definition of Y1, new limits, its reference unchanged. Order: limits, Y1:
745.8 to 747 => 746.231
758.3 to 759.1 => 759.055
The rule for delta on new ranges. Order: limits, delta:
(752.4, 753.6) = 201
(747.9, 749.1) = 201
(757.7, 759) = 190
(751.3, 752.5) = 201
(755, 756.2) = 212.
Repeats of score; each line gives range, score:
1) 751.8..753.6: 198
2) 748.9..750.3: 197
